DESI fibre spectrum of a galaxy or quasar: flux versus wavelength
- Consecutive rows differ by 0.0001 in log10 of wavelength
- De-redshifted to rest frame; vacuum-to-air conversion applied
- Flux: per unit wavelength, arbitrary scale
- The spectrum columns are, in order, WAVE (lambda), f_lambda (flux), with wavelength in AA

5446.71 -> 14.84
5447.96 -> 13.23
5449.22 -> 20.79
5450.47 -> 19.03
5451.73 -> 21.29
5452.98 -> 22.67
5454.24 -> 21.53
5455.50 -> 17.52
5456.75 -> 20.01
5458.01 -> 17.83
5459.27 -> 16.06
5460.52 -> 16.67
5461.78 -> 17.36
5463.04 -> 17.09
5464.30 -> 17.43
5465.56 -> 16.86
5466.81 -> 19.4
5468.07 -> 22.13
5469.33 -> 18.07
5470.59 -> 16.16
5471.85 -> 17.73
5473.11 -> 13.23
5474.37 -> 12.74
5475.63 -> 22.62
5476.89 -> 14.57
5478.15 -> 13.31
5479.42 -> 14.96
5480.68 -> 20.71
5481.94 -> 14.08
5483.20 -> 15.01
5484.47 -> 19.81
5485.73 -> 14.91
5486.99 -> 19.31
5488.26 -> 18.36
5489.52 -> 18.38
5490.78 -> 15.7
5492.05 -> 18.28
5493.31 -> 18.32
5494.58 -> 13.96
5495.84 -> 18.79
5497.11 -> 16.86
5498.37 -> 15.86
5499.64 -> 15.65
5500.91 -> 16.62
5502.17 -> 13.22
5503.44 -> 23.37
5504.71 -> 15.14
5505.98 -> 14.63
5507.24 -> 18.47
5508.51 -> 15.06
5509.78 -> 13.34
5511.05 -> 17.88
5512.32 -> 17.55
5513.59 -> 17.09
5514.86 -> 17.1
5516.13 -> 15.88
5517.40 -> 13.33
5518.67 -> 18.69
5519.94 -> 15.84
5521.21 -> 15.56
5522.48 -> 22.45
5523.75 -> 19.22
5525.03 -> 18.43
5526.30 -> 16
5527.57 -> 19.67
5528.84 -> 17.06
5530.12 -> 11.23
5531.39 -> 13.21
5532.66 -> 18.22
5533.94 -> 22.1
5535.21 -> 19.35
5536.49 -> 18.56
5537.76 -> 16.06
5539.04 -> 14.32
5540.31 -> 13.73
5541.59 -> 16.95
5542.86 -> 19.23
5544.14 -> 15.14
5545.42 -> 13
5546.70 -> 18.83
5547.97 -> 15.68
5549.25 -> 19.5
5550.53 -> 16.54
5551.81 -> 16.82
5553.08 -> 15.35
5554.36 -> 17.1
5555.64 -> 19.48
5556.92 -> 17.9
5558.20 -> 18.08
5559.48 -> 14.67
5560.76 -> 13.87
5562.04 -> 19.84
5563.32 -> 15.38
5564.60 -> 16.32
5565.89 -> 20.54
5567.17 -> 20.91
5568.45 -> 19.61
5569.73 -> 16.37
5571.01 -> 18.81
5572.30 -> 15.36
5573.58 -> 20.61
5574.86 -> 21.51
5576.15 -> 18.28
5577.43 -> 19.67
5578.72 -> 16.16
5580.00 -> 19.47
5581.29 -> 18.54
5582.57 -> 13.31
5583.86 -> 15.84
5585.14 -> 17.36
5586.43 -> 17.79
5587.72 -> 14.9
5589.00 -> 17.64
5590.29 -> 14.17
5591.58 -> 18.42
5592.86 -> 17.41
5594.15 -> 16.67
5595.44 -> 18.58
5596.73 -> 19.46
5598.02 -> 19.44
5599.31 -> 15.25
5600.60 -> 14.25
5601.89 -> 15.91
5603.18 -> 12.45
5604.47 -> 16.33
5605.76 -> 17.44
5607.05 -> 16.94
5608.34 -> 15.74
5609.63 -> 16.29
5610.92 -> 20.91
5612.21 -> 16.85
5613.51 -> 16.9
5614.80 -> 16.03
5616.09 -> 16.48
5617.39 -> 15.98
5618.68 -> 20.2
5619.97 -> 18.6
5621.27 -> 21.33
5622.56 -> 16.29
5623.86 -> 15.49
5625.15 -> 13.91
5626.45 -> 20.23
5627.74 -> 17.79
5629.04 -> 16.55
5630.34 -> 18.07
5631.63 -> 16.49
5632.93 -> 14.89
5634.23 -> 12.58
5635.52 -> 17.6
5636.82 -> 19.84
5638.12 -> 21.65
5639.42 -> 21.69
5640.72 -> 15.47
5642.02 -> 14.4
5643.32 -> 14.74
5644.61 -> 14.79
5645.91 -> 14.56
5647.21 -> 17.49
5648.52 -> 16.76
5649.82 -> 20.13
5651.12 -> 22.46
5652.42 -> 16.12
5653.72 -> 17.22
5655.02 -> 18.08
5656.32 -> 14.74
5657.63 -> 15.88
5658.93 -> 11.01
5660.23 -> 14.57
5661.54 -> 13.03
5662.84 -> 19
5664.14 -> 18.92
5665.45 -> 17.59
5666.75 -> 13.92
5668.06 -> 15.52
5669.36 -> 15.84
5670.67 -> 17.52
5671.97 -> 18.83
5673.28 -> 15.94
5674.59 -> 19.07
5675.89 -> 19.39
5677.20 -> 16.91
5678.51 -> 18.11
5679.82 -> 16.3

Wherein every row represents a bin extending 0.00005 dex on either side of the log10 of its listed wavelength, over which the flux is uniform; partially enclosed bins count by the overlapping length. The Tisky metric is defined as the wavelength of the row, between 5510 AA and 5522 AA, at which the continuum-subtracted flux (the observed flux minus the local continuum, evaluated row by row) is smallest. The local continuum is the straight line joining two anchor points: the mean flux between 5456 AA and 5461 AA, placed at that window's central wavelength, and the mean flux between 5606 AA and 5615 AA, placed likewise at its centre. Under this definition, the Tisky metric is 5517.40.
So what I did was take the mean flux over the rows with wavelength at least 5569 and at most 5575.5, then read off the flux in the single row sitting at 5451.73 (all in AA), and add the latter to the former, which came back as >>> 39.8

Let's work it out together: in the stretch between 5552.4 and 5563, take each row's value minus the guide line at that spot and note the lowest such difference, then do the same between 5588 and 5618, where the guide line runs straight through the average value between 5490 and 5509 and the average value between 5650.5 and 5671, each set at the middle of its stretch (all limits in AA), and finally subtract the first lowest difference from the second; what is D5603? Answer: -1.3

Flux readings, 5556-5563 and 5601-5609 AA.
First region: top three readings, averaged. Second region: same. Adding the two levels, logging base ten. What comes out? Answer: 1.55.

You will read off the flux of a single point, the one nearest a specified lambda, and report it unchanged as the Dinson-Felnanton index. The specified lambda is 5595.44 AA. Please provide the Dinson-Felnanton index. 18.58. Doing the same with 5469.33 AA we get 18.07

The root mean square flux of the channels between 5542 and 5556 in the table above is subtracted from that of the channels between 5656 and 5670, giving -1.5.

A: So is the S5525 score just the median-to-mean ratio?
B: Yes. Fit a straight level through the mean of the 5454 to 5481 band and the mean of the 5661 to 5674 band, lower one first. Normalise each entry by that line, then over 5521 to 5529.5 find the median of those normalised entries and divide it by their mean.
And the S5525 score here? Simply 1.00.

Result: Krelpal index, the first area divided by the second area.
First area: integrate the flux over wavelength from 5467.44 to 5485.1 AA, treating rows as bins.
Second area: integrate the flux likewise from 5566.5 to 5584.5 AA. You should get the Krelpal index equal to 0.91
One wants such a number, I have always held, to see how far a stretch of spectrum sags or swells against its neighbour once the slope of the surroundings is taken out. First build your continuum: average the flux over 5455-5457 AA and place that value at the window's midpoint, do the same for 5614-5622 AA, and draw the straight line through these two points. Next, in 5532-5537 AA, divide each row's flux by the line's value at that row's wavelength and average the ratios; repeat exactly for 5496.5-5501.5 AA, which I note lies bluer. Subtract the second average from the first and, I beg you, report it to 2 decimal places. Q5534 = 0.19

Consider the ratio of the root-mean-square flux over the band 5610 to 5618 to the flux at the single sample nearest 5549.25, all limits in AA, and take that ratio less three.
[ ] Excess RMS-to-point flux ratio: -2.11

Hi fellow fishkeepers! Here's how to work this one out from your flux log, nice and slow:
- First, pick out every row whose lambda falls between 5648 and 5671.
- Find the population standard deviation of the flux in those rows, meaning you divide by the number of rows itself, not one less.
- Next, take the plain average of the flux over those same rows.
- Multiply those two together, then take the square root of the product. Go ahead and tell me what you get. 6.59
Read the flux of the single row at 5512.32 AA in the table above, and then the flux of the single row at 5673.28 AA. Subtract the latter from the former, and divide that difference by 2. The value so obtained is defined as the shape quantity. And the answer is 0.8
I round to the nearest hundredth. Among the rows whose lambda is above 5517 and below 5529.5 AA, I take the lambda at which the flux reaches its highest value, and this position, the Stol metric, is 5522.48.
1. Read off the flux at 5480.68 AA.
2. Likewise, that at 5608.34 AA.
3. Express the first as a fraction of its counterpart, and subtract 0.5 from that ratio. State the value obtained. 0.8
